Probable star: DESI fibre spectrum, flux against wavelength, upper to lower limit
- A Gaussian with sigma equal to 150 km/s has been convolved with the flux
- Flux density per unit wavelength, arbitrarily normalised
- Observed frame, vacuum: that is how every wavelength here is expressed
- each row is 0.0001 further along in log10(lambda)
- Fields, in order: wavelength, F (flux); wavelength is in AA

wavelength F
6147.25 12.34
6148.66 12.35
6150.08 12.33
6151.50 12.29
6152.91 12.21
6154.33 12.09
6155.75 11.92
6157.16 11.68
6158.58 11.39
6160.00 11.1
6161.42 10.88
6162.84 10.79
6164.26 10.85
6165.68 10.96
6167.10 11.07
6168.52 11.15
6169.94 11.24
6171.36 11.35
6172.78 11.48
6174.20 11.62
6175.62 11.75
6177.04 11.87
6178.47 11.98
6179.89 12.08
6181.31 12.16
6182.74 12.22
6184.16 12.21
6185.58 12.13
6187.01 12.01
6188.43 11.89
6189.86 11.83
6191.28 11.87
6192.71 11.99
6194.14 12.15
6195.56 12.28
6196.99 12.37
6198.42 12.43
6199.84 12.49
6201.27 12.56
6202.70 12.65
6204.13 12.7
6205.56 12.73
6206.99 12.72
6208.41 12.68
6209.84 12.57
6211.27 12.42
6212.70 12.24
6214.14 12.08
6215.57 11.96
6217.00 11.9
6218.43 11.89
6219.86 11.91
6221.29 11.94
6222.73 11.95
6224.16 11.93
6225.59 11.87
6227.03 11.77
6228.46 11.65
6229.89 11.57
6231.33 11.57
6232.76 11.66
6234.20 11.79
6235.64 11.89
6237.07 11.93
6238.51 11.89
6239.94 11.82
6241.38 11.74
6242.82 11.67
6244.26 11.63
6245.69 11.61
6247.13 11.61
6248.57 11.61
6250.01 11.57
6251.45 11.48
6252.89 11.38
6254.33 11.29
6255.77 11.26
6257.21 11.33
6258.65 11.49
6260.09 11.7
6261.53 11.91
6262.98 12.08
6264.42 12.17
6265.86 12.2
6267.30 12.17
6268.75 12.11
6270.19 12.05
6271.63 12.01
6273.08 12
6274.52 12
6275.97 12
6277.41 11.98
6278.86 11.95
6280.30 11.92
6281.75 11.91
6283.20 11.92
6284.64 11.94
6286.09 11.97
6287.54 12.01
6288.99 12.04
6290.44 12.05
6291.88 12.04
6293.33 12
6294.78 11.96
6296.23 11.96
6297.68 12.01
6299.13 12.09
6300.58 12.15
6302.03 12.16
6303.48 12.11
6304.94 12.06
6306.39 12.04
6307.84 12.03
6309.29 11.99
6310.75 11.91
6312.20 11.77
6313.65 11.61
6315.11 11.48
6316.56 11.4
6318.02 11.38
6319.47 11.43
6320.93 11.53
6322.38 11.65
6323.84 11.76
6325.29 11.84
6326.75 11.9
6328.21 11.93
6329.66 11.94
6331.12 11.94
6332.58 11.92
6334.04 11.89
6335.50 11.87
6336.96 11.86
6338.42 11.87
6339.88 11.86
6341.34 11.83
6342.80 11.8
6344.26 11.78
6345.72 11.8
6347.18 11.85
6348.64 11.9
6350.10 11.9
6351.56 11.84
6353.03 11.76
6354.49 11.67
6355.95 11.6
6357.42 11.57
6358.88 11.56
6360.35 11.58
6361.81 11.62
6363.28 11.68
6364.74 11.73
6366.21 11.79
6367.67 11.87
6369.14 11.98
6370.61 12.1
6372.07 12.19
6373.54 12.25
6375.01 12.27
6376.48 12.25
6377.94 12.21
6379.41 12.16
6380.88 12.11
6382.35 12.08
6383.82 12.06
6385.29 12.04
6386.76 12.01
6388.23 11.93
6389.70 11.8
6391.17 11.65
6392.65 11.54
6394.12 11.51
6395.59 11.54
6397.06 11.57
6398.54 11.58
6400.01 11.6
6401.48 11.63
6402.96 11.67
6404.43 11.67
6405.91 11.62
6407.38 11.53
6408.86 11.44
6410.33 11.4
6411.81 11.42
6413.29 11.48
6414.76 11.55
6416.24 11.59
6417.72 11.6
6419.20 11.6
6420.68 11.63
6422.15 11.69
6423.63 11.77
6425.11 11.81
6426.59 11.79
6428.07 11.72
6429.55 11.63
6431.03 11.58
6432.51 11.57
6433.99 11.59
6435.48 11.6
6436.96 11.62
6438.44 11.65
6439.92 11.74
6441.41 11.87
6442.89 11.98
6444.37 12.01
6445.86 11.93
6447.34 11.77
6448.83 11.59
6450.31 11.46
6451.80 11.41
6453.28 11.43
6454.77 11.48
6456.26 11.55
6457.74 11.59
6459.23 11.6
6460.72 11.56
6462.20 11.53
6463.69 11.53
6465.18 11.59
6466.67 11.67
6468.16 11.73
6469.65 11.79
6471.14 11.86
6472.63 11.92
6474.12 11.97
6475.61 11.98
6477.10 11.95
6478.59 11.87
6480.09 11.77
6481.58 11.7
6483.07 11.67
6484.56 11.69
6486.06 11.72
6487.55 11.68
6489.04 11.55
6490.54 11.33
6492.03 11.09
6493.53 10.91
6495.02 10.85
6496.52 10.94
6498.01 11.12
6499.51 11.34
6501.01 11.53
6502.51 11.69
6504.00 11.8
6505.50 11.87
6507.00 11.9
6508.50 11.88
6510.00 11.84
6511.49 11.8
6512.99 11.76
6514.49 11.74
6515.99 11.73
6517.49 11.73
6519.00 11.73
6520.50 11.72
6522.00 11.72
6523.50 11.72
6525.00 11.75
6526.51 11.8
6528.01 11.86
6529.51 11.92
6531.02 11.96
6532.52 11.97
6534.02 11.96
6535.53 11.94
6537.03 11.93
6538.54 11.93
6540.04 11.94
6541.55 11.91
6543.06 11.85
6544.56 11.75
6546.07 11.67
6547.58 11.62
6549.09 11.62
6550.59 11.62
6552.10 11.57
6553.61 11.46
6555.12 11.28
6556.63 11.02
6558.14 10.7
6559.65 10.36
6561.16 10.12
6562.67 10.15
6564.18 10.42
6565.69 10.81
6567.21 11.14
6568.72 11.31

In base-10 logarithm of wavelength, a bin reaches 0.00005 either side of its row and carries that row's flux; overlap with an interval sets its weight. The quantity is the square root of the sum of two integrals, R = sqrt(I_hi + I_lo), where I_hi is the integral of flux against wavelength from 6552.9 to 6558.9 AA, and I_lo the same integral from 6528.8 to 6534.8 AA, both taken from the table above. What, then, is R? 11.8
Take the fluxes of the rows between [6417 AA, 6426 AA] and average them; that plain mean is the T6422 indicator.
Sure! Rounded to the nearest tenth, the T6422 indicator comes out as 11.7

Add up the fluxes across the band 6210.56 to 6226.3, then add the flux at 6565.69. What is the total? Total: 143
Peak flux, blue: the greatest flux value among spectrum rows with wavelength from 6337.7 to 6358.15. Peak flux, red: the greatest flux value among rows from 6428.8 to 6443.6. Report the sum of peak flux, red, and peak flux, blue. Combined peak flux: 23.9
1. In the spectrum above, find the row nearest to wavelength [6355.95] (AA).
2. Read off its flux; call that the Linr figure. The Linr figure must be 11.6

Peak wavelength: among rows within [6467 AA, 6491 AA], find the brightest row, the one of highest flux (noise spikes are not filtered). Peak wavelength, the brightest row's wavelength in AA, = 6475.61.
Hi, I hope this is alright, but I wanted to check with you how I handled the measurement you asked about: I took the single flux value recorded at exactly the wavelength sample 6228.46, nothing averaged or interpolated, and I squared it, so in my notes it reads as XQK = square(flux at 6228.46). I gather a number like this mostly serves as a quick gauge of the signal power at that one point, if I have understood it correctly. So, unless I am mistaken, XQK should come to 136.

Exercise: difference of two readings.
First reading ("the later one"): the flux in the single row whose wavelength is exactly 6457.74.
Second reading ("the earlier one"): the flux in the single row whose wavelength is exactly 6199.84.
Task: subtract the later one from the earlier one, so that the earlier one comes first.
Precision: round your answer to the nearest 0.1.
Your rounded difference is 0.9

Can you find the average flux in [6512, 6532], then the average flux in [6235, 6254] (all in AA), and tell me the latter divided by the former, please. 0.99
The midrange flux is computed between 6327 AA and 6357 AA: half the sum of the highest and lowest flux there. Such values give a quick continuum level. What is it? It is 11.8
